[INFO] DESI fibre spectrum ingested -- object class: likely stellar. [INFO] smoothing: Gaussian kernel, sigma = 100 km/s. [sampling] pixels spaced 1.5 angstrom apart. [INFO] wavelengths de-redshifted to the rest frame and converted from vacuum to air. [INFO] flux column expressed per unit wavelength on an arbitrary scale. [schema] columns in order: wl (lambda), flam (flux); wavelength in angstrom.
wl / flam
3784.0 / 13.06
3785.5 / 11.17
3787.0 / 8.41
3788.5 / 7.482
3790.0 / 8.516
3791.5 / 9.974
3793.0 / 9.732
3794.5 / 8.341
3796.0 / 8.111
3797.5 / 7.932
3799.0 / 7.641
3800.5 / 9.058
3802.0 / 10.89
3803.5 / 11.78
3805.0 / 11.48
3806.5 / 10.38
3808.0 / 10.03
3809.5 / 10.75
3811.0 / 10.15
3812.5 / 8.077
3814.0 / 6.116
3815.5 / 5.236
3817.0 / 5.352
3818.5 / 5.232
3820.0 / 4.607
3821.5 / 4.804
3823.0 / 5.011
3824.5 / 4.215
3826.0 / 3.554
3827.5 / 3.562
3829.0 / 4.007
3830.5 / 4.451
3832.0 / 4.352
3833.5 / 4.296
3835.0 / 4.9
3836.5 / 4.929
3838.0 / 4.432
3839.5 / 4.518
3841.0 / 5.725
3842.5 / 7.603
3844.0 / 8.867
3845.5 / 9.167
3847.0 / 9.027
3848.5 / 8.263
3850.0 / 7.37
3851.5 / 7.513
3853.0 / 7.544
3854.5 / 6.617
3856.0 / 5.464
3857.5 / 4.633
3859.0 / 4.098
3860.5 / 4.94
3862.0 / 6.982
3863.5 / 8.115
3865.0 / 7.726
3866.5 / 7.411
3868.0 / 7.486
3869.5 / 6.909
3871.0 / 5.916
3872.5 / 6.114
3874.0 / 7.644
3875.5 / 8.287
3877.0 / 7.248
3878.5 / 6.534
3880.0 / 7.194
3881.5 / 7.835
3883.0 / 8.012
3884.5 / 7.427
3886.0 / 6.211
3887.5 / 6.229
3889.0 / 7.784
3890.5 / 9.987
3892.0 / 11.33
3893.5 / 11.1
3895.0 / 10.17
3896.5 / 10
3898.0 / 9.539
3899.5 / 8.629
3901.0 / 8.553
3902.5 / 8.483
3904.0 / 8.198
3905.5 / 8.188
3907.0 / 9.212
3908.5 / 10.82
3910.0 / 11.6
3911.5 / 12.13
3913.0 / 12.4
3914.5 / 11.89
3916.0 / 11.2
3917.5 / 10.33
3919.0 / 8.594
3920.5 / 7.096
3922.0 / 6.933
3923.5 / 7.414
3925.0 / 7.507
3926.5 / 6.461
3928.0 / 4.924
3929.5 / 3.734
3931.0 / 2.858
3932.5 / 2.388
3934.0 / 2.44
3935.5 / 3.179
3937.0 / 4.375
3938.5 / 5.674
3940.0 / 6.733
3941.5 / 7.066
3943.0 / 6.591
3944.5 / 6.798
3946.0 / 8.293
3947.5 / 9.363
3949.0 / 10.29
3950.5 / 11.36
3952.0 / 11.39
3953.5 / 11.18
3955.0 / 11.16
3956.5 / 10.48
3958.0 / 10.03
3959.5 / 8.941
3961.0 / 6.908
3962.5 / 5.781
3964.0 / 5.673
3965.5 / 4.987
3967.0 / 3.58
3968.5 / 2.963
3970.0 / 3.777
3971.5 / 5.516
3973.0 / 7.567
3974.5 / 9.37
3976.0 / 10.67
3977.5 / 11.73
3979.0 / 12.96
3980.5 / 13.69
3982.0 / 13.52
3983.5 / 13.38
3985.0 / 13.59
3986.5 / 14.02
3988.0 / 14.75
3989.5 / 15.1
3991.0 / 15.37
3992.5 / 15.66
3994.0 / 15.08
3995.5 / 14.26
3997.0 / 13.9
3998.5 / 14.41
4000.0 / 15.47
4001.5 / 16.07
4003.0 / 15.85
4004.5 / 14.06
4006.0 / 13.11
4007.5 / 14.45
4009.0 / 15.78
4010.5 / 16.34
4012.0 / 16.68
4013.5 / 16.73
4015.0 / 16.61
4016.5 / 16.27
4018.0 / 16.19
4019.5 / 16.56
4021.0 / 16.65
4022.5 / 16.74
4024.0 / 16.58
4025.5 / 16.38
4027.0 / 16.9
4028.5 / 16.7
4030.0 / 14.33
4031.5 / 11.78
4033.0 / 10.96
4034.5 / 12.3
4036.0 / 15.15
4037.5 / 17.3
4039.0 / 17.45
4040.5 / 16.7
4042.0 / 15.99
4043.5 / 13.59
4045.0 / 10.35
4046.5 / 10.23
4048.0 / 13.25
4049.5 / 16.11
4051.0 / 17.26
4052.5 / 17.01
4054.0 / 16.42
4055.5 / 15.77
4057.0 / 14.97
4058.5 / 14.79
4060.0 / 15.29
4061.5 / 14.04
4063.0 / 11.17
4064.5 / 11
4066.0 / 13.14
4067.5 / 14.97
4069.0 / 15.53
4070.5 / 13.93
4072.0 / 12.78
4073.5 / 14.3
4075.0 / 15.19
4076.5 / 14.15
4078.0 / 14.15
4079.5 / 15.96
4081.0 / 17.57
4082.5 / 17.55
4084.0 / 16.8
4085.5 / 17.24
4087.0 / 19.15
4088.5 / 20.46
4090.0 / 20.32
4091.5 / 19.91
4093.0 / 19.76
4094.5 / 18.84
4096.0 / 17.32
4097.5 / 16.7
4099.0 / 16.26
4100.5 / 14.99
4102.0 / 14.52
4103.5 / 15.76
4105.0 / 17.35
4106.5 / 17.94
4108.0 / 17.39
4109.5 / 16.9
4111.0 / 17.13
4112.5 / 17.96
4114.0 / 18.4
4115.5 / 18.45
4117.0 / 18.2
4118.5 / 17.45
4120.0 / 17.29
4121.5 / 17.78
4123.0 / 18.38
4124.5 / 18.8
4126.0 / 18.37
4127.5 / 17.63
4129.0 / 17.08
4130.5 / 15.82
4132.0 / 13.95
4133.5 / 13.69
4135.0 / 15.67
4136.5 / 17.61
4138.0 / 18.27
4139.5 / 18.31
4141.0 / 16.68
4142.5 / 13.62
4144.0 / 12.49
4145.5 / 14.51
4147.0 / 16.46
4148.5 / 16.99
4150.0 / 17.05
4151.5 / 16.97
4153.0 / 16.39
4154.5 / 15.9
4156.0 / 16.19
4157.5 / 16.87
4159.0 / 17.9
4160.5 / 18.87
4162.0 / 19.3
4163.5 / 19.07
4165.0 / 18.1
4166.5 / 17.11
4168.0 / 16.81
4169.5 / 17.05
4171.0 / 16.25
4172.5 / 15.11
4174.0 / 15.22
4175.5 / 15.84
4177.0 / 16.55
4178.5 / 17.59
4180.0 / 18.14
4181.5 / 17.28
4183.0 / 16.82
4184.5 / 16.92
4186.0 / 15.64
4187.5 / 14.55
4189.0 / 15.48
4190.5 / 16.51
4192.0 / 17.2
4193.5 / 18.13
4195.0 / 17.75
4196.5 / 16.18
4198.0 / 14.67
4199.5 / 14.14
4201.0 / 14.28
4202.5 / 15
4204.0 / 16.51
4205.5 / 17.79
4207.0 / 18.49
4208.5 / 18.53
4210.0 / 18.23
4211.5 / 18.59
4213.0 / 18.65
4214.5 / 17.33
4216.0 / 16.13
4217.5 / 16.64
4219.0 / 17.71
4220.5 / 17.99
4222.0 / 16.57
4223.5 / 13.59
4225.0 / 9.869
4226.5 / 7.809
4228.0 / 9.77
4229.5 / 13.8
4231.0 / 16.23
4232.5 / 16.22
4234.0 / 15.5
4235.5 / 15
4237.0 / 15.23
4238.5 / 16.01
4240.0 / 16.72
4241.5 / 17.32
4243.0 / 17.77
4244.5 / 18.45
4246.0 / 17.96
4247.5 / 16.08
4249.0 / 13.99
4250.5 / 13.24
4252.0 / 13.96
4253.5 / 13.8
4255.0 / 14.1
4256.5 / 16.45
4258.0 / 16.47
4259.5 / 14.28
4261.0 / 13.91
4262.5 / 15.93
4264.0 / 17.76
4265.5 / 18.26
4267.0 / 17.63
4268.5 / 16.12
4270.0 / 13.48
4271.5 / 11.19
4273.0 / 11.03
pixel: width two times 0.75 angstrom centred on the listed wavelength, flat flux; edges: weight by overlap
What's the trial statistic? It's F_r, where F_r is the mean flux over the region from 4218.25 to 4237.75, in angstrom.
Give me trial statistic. 14.3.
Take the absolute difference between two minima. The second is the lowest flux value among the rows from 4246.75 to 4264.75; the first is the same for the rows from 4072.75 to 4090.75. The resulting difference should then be 0.9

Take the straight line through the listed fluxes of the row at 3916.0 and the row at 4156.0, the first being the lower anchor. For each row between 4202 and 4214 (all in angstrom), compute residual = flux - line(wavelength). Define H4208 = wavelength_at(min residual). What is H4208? 4202.5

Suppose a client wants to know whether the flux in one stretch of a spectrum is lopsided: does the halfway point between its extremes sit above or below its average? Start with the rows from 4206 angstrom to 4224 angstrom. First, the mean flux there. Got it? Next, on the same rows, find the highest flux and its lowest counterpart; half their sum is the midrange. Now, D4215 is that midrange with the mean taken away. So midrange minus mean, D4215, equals -1.3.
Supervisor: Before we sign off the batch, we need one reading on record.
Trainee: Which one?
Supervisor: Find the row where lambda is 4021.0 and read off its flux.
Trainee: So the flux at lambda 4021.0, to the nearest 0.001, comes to 16.650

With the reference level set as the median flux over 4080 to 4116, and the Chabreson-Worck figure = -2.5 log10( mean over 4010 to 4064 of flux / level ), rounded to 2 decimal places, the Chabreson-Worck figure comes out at 0.15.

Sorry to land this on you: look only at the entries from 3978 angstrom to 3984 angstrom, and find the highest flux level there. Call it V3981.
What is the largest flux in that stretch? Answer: 13.69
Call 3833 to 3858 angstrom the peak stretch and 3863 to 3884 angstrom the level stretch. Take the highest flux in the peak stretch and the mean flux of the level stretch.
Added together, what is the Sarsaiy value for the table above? 16.5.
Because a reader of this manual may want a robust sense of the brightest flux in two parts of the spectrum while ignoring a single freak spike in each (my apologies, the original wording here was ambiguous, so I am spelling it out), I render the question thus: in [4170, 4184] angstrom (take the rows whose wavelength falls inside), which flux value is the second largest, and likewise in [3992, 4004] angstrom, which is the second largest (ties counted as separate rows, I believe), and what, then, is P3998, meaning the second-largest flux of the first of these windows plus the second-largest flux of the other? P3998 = 33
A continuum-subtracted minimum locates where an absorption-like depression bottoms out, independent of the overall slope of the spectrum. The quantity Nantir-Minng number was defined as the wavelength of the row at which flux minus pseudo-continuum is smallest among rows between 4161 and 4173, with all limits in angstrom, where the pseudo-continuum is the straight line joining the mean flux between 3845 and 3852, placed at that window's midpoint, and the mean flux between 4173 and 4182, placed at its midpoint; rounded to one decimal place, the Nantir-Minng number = 4172.5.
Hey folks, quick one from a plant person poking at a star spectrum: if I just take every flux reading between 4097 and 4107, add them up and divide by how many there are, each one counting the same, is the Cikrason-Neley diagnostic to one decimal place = 16.2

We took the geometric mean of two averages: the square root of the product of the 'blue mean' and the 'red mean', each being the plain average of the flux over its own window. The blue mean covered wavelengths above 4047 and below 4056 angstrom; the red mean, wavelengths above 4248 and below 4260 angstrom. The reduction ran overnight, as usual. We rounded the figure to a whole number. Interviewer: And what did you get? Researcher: 15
